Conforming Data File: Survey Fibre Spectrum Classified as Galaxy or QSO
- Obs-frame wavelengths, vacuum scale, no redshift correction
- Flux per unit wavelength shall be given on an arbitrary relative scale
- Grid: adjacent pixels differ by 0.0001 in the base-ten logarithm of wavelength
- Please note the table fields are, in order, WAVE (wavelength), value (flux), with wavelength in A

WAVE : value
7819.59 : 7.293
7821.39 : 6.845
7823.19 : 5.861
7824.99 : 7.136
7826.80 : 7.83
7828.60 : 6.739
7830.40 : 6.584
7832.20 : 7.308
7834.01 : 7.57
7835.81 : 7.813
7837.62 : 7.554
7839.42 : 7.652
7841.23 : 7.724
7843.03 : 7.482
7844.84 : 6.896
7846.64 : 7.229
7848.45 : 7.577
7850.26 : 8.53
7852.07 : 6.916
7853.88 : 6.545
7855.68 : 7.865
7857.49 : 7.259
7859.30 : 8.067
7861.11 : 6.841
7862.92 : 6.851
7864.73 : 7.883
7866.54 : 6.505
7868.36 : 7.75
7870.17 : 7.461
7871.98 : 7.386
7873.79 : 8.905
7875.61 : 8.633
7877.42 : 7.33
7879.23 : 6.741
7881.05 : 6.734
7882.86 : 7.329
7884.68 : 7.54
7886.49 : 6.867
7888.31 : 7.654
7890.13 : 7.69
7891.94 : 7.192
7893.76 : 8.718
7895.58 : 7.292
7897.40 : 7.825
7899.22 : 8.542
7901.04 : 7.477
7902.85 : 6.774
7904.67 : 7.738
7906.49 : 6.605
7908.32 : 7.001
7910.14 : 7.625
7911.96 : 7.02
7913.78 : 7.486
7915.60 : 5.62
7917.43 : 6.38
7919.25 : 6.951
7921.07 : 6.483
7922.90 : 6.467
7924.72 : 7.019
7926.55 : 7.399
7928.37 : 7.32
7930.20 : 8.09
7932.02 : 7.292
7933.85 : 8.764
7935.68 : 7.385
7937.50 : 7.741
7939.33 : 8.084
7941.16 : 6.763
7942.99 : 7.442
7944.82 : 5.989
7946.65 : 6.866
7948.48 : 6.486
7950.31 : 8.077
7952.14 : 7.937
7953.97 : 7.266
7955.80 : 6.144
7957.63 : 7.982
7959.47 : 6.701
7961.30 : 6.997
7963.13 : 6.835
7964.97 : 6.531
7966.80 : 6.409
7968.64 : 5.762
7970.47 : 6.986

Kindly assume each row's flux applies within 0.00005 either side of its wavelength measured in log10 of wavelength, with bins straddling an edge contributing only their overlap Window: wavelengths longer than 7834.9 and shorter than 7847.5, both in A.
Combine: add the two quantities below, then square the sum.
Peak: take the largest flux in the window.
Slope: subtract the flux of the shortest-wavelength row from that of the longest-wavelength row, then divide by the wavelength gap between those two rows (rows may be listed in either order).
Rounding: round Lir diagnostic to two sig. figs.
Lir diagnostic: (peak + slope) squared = 60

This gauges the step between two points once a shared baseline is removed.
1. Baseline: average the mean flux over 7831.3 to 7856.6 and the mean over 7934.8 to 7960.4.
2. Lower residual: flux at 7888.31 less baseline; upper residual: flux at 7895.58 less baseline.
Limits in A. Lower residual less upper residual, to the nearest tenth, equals 0.4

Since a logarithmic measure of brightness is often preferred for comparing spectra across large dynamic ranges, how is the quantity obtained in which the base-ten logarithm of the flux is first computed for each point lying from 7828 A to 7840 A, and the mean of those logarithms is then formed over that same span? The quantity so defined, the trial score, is 0.864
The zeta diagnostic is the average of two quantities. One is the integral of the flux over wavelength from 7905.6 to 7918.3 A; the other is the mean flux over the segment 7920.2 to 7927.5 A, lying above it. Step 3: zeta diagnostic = 47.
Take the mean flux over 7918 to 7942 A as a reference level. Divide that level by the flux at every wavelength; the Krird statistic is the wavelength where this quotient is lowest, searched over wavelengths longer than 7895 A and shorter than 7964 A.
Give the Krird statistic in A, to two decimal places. 7933.85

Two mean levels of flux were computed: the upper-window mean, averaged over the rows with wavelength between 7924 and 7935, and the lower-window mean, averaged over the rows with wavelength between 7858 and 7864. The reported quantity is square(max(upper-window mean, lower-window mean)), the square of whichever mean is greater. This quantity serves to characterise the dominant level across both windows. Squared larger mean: 58.5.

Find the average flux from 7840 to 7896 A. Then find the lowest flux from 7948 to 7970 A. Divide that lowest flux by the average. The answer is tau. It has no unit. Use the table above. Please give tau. 0.77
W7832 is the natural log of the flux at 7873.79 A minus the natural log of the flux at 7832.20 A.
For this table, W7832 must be 0.20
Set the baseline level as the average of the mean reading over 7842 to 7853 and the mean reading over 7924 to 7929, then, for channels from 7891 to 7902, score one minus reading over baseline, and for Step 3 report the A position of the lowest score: 7893.76 A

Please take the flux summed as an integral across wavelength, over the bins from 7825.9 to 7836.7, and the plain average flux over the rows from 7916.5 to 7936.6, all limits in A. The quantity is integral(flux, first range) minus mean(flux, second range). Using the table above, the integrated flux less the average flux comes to 72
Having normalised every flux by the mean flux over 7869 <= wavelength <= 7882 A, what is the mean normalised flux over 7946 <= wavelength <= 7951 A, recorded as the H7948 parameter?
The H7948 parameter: 0.94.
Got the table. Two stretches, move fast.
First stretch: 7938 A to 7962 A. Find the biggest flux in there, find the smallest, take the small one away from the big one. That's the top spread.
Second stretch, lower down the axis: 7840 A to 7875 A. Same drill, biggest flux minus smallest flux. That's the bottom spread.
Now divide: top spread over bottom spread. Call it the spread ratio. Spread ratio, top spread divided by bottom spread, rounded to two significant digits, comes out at 0.87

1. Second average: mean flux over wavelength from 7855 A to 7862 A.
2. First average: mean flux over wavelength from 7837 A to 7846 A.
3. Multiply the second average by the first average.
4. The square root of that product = 7.48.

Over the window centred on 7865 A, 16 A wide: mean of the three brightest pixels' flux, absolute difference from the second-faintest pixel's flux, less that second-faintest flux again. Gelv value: -5.8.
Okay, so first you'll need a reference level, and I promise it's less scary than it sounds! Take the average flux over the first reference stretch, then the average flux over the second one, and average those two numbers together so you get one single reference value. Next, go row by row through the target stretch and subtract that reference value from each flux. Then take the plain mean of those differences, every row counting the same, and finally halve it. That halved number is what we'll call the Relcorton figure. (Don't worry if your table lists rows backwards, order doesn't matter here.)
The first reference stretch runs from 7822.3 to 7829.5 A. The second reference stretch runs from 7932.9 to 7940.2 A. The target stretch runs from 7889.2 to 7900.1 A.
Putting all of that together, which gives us 0.22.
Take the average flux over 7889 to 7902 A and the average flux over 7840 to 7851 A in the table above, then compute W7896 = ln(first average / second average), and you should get 0.03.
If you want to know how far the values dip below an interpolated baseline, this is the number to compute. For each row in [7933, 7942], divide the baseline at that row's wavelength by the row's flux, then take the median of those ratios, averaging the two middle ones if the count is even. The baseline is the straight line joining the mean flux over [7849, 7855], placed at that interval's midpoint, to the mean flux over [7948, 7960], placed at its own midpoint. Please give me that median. 0.94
